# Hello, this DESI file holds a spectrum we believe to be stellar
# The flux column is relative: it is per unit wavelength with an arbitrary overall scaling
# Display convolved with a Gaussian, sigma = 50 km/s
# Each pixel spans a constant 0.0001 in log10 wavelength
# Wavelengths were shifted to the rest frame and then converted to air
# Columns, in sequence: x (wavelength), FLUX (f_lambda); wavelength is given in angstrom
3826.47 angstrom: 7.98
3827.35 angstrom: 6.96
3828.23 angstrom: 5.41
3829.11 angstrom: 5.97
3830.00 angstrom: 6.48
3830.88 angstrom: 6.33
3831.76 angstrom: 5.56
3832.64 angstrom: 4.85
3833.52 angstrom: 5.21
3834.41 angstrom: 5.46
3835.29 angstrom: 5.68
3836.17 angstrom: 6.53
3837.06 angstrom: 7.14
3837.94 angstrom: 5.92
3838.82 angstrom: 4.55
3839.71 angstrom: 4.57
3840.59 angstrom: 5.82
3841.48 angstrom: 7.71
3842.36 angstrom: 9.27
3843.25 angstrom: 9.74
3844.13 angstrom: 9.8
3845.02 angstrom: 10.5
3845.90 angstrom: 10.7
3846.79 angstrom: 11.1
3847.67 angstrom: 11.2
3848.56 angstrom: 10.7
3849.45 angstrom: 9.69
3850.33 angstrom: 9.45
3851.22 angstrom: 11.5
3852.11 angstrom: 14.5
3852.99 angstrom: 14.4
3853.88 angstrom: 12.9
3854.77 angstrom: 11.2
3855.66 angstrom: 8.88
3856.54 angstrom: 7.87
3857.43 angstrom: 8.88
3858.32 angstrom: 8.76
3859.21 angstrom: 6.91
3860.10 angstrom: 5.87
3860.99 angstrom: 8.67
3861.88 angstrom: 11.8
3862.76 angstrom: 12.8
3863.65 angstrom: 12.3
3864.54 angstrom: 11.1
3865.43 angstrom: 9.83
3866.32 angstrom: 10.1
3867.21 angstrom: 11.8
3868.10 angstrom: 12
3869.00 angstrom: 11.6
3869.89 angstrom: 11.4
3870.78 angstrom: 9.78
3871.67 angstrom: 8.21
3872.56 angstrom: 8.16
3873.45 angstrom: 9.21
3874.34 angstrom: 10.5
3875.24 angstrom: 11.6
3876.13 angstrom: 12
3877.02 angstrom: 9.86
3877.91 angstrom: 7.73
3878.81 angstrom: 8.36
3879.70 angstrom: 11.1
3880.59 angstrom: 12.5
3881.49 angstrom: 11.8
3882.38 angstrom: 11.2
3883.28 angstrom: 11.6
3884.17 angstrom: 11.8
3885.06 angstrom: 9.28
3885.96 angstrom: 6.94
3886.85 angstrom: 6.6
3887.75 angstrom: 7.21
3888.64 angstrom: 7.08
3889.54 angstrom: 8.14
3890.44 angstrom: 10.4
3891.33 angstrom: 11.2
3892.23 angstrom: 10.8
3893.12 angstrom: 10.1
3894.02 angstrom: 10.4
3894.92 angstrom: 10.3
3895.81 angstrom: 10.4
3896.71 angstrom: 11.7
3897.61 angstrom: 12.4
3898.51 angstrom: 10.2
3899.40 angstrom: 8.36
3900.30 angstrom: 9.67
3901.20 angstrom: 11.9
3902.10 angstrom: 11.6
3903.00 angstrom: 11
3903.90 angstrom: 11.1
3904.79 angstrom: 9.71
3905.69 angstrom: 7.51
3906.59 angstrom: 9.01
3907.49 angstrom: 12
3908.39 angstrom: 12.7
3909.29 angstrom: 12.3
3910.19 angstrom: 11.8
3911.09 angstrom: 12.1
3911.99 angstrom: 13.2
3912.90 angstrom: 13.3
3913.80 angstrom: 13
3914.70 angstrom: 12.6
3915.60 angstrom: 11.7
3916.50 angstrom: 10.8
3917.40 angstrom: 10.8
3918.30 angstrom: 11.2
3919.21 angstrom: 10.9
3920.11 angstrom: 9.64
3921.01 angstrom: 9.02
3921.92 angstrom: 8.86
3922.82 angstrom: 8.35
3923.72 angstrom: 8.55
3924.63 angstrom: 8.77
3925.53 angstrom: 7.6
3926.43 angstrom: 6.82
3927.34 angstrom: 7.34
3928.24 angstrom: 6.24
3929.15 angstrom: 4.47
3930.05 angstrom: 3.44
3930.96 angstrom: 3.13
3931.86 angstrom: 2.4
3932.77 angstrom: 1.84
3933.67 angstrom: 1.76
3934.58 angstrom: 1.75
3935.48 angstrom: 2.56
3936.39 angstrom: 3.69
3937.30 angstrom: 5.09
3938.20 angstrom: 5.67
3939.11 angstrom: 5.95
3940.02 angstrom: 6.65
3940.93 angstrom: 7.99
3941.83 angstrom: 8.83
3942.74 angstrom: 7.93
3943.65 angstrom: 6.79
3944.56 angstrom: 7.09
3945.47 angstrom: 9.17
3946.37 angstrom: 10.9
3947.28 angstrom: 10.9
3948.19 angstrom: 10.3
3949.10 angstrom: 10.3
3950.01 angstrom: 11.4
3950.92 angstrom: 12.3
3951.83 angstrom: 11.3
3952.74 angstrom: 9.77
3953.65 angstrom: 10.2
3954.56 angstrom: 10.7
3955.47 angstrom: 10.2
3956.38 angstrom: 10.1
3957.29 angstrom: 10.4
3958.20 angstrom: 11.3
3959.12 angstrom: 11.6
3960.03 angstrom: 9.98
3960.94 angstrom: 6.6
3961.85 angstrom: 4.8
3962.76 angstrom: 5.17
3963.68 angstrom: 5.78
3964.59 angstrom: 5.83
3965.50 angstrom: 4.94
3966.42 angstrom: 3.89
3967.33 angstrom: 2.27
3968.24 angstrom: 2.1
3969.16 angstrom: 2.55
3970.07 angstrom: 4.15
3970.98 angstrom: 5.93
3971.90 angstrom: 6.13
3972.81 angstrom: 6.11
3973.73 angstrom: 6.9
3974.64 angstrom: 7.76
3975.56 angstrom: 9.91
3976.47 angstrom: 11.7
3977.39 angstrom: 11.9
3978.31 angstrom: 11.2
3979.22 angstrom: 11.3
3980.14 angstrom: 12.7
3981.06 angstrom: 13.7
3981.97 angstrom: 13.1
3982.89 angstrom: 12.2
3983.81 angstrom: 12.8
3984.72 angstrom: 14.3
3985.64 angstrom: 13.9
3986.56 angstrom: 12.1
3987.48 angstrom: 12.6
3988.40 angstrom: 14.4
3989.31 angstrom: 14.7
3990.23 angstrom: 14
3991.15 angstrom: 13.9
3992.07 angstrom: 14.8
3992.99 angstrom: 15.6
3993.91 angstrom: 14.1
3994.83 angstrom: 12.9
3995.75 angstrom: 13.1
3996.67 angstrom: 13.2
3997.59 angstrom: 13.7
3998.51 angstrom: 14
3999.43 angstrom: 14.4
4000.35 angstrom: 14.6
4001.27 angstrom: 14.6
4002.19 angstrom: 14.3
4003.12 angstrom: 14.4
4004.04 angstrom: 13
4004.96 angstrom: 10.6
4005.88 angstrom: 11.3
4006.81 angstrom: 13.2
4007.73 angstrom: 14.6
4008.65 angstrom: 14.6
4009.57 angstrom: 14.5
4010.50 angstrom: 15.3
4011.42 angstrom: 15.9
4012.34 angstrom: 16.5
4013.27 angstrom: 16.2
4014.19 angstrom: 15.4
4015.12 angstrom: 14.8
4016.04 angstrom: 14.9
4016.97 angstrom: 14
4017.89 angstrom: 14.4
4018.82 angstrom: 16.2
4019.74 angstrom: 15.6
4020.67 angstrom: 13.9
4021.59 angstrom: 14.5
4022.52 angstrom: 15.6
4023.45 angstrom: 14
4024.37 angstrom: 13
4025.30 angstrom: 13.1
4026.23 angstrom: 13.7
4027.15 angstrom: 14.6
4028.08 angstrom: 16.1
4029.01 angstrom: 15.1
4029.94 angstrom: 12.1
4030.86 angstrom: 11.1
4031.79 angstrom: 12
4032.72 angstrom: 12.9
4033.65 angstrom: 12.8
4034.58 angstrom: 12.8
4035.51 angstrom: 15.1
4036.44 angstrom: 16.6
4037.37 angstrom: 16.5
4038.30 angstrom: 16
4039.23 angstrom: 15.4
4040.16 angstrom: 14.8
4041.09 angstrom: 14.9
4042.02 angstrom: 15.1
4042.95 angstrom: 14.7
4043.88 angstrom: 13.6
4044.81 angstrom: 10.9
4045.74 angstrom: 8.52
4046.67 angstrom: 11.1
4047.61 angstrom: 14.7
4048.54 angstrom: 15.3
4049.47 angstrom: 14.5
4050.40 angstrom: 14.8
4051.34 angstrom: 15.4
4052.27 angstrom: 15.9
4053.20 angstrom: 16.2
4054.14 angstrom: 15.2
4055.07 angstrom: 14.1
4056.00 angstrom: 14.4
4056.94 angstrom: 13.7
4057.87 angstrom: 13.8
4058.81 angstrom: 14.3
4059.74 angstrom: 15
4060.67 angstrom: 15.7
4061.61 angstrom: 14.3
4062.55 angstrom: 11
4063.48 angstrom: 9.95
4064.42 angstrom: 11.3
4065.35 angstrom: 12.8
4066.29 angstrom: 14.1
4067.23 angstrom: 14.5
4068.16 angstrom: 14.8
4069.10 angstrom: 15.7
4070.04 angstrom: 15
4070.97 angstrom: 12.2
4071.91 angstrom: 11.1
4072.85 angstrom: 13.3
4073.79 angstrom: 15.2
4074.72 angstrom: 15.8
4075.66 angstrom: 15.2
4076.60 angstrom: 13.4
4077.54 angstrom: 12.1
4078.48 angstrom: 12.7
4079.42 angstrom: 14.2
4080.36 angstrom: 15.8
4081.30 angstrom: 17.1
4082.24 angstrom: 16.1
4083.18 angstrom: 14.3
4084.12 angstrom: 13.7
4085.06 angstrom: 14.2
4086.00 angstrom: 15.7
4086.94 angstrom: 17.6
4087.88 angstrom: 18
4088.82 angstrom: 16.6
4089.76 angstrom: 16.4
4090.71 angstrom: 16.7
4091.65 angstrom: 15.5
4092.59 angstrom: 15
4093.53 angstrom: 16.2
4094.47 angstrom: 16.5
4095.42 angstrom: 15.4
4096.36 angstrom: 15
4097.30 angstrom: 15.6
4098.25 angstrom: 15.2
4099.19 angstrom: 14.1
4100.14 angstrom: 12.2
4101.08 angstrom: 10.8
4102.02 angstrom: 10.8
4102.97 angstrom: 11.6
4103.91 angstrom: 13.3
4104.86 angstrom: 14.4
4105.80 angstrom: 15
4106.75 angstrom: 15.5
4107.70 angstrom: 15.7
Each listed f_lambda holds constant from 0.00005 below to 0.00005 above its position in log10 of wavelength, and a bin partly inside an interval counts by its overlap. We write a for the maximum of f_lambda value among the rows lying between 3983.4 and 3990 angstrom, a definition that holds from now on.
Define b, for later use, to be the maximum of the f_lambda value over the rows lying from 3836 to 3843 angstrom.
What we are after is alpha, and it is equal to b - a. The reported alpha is -5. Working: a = 14.7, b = 9.27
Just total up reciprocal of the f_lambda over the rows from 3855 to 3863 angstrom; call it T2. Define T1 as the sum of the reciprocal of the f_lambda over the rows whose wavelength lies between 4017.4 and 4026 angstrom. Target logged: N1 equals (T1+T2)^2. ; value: 2.8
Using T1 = 0.62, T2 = 1.06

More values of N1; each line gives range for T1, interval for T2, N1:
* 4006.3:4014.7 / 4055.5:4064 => 1.6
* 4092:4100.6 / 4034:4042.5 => 1.4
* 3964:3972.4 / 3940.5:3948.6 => 12.6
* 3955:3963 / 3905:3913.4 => 3.7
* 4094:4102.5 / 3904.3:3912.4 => 2.2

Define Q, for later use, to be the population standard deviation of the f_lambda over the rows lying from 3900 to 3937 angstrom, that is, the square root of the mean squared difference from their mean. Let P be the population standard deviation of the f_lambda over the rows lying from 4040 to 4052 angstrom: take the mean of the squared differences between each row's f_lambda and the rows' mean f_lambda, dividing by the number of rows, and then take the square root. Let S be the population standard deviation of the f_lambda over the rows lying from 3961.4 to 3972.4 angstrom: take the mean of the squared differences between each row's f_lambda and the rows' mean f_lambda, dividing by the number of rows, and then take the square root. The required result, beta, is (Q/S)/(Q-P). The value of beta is 1.7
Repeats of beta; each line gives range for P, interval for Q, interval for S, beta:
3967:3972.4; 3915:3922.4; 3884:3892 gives -0.8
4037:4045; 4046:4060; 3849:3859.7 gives -1.3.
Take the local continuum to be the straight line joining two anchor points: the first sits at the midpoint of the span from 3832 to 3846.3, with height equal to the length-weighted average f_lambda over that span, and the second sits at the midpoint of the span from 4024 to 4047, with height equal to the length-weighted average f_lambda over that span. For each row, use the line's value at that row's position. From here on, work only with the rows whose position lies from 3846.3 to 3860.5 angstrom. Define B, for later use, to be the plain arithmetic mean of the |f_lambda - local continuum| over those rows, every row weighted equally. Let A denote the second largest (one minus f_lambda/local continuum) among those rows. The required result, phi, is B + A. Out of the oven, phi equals 3.14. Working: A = 0.11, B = 3.0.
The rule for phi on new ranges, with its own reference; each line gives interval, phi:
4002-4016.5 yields 2.07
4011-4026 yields 1.83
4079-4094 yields 1.16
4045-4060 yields 1.40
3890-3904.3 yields 1.73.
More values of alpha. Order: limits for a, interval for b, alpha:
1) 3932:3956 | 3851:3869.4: 2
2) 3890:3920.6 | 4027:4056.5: 3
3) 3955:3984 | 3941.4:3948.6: -3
